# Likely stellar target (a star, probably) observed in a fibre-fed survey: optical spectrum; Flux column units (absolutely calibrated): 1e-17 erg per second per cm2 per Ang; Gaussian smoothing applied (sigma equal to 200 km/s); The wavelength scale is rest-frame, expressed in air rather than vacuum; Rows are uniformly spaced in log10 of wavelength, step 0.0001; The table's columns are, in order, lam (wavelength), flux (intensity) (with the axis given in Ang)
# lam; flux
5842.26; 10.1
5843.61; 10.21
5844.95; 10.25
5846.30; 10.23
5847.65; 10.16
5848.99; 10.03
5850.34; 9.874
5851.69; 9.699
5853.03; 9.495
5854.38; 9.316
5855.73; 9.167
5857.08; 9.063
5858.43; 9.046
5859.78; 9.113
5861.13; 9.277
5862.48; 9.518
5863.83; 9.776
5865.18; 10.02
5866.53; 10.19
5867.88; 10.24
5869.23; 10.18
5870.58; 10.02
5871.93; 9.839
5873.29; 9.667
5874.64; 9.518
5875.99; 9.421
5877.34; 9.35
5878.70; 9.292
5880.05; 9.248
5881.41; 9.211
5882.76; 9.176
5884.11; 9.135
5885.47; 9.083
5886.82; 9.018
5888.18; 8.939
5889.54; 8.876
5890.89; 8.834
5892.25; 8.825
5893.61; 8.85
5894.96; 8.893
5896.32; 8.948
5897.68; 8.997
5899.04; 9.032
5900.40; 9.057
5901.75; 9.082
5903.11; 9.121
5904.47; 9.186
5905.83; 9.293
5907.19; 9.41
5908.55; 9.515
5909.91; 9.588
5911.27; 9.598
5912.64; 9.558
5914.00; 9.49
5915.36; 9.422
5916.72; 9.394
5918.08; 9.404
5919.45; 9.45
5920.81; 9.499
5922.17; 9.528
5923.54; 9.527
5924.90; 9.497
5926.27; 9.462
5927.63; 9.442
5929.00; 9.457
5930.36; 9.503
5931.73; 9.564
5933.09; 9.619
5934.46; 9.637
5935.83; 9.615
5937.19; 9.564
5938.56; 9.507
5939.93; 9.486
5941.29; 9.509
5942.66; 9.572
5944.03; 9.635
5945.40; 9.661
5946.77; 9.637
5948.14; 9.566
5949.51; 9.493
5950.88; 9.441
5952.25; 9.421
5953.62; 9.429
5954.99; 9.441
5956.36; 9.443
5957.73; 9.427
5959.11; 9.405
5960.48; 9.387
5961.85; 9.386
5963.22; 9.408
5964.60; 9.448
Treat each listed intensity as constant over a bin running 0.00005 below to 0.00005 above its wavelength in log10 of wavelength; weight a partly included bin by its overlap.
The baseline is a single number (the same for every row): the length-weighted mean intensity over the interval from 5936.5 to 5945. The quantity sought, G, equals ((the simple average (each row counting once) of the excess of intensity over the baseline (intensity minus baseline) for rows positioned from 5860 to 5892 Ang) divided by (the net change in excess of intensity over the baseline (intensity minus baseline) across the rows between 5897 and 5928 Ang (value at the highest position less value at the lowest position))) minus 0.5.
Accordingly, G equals -0.7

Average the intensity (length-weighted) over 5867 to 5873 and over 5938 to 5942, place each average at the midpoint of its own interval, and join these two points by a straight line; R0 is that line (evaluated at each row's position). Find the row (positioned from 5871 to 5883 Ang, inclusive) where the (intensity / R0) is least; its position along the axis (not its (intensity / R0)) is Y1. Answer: 5882.76 Ang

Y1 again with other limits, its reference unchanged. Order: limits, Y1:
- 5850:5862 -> 5858.43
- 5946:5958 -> 5952.25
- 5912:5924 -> 5916.72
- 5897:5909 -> 5897.68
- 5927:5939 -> 5927.63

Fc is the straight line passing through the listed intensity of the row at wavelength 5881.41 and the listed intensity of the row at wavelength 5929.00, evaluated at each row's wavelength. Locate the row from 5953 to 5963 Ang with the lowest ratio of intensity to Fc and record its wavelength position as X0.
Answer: 5961.85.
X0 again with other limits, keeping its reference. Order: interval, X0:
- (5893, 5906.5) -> 5893.61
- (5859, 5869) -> 5859.78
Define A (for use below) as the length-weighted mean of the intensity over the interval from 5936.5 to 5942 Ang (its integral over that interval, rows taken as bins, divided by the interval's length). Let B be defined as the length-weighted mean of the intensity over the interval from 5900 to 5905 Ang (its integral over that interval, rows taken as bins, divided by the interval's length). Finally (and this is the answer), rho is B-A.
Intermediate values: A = 9.53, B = 9.1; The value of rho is -0.4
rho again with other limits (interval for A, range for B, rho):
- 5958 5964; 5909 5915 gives 0.2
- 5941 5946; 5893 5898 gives -0.7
